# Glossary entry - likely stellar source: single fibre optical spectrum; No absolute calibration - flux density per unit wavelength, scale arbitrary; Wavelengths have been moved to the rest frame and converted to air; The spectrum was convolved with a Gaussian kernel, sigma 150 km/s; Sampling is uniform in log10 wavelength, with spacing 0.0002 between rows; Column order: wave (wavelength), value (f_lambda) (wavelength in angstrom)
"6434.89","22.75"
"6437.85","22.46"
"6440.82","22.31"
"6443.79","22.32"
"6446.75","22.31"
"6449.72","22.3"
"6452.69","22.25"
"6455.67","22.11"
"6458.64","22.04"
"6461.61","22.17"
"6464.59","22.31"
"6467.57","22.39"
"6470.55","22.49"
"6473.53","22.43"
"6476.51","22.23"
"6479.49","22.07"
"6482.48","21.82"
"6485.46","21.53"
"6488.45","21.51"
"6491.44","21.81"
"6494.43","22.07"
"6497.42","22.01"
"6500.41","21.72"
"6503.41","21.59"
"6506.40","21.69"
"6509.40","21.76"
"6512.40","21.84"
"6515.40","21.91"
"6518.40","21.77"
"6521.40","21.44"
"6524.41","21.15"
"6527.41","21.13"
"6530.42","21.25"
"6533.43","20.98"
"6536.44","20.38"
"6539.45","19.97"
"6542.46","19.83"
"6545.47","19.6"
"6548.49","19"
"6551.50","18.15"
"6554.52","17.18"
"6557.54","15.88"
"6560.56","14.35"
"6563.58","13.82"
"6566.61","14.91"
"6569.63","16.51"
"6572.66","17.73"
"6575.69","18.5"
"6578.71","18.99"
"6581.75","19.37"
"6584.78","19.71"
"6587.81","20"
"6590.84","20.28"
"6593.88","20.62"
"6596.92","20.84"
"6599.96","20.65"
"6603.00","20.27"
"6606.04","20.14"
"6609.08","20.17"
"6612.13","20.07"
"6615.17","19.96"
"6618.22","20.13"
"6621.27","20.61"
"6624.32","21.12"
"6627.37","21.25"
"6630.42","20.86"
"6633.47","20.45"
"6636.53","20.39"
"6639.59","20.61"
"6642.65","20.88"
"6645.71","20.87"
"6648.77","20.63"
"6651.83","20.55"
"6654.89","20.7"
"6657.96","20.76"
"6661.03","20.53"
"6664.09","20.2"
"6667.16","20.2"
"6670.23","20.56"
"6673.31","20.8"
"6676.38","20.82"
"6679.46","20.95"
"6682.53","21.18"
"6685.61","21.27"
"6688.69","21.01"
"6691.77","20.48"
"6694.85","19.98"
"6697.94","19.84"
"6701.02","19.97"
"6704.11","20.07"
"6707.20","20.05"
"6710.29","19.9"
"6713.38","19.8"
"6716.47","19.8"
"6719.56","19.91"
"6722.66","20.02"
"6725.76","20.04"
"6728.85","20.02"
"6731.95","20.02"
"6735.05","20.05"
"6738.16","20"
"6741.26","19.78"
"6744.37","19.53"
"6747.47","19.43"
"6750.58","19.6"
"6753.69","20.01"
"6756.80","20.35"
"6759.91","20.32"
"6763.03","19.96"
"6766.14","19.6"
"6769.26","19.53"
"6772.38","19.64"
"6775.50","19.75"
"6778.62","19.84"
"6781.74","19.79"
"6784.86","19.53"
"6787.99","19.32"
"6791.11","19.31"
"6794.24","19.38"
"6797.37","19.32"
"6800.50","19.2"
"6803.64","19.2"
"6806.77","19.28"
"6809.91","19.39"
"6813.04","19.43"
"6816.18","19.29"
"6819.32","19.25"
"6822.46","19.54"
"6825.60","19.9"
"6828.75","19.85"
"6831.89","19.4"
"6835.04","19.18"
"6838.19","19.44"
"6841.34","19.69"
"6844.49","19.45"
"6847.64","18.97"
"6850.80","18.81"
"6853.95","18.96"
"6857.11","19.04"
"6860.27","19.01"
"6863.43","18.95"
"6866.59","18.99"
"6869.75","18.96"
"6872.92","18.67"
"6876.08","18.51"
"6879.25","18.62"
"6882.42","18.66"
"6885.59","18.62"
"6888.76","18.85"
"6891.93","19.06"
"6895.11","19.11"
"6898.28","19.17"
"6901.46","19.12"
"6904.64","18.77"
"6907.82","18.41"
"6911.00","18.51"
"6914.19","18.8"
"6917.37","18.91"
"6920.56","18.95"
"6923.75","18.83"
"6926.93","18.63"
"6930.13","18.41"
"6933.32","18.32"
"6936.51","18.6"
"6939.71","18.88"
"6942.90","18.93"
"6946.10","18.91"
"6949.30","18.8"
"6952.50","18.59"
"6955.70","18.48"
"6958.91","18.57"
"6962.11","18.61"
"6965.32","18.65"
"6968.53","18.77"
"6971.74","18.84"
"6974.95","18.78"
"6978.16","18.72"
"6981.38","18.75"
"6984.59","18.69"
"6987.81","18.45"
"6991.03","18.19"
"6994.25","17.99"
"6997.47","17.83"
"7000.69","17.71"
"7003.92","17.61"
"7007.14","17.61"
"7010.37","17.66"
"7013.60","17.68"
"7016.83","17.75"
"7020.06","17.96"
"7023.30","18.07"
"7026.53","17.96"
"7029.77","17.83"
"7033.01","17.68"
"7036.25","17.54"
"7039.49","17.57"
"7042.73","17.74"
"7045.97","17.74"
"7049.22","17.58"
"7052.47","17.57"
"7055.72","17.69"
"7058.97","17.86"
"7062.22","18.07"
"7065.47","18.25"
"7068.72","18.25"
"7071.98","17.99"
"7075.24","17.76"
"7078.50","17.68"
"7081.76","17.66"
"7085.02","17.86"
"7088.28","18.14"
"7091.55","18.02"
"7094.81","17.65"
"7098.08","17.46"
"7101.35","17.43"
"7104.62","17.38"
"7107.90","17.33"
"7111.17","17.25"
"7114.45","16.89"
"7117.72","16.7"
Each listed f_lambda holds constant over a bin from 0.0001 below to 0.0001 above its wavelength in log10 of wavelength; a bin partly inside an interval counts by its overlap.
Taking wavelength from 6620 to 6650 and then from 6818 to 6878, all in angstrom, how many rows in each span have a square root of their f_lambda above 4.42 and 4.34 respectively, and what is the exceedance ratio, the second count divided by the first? 1.6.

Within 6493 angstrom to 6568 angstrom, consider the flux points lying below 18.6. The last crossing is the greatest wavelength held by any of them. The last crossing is 6566.61 angstrom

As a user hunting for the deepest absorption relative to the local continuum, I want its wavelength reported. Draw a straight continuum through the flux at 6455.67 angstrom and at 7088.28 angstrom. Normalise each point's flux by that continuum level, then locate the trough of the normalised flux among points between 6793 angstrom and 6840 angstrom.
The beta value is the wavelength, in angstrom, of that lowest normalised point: 6800.50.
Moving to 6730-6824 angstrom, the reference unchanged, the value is 6747.47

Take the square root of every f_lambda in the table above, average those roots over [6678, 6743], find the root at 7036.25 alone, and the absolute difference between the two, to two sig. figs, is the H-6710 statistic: 0.31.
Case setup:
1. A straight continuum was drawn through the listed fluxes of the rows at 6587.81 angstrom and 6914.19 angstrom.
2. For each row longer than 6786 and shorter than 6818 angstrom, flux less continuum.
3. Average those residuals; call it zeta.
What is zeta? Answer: 0.1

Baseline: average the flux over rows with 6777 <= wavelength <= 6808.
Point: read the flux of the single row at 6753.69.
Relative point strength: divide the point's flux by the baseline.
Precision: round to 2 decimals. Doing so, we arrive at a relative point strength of 1.03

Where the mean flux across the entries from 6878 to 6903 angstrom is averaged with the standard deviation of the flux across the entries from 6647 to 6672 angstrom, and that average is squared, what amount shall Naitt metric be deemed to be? 91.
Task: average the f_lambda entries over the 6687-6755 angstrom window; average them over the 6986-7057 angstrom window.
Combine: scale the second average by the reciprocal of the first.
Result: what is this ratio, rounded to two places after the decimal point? 0.89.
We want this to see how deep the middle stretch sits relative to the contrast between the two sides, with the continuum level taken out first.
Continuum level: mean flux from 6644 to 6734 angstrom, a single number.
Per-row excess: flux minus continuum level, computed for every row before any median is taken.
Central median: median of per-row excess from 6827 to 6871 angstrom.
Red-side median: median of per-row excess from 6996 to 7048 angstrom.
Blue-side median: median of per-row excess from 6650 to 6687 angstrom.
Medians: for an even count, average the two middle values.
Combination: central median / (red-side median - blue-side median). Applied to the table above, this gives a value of 0.4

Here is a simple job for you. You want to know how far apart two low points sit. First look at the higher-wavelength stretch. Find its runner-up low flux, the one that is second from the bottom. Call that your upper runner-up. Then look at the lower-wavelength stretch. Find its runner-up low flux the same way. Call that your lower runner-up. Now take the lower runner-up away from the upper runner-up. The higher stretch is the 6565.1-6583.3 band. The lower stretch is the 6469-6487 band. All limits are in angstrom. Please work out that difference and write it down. -5.3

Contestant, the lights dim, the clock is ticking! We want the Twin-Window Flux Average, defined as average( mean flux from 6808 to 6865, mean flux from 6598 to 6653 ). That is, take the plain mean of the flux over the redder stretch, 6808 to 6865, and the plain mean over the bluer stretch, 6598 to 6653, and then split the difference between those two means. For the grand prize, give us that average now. 19.9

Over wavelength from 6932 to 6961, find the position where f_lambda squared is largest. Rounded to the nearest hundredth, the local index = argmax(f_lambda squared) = 6942.90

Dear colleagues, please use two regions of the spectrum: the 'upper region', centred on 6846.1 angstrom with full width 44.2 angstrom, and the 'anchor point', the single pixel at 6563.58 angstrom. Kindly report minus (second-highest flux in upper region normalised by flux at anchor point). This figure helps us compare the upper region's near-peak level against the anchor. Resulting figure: -1.44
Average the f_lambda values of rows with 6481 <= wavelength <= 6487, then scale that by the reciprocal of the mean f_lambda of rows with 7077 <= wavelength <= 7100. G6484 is 1.22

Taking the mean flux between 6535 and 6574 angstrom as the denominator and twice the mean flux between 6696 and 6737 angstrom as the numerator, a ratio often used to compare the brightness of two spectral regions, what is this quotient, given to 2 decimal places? 2.28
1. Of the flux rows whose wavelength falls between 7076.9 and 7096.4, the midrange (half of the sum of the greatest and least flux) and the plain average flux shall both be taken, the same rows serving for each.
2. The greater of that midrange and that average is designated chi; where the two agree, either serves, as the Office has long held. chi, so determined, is 17.9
